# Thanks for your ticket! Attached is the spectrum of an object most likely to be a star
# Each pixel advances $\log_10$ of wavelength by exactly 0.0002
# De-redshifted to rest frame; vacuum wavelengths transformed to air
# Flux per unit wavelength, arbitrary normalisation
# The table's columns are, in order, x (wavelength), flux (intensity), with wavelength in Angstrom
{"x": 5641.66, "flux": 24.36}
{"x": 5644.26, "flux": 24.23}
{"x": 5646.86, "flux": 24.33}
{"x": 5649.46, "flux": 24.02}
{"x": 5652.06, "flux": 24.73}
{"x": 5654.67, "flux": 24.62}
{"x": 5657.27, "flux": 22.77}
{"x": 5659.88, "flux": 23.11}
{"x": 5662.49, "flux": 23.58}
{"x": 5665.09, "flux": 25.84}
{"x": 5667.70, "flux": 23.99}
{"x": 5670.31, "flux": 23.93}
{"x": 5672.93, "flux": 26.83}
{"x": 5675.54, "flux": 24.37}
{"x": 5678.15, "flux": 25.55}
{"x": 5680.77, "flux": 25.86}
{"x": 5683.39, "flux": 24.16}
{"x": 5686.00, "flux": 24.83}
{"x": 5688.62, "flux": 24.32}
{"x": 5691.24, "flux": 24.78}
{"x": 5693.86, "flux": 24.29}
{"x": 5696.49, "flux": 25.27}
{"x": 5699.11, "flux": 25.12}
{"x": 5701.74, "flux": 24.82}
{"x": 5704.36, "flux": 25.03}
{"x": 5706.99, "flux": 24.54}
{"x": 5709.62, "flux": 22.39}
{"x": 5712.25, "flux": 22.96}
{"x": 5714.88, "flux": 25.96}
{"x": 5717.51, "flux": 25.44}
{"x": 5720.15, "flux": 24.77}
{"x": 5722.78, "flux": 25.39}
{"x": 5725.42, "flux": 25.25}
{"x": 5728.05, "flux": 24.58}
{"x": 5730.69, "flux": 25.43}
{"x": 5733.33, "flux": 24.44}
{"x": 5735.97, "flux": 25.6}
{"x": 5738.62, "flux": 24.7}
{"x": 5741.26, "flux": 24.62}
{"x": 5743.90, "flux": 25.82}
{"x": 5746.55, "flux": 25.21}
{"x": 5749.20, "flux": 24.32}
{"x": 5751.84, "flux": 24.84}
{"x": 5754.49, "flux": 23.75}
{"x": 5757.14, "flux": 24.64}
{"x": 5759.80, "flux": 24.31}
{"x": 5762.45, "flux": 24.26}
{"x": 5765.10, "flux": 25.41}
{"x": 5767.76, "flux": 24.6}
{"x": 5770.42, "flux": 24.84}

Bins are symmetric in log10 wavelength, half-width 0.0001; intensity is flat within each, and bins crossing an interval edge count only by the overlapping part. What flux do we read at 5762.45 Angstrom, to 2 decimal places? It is 24.26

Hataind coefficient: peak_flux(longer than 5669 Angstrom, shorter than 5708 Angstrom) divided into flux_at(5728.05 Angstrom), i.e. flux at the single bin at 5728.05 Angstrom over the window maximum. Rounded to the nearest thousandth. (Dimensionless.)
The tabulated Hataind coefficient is 0.916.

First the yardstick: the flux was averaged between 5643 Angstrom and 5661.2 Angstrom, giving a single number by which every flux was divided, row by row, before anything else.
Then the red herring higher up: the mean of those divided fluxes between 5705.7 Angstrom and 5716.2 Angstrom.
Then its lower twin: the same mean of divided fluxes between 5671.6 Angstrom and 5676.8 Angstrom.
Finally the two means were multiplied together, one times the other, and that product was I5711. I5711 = 1.07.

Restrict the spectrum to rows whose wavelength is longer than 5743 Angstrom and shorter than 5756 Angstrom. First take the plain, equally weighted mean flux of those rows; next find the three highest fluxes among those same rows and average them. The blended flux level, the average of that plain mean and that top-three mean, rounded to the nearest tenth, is 25.0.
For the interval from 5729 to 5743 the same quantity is 25.1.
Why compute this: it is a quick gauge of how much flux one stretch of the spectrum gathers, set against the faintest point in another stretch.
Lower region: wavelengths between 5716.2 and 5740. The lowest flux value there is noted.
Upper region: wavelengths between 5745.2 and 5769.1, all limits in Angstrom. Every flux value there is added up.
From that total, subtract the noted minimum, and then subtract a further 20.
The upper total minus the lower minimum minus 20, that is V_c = 177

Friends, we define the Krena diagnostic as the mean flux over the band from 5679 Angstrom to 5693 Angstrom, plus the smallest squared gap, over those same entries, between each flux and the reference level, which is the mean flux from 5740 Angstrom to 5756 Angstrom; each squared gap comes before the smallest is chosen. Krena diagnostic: 24.8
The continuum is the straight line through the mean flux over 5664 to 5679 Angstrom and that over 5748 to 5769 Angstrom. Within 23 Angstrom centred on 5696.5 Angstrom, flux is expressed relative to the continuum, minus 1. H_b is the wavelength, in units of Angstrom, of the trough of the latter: 5688.62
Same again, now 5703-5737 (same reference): 5709.62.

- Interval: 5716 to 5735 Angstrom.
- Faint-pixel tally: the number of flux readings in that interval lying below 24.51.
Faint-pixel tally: 1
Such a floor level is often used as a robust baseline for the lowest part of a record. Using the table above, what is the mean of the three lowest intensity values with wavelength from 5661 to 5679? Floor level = 23.8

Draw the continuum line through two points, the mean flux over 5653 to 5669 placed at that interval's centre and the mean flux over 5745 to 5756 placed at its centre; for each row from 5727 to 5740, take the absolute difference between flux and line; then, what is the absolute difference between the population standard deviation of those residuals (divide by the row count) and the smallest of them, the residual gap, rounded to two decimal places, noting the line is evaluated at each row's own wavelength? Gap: 0.45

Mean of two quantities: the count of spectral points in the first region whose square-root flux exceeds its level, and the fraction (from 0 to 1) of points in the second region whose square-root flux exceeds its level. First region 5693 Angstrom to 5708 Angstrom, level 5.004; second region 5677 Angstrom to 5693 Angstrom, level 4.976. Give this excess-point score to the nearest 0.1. 1.3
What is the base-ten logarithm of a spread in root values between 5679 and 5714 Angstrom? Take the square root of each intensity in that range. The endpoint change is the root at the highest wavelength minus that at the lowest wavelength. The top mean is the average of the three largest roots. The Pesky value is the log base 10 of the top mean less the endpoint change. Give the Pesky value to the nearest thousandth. 0.727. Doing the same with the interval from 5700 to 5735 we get 0.707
